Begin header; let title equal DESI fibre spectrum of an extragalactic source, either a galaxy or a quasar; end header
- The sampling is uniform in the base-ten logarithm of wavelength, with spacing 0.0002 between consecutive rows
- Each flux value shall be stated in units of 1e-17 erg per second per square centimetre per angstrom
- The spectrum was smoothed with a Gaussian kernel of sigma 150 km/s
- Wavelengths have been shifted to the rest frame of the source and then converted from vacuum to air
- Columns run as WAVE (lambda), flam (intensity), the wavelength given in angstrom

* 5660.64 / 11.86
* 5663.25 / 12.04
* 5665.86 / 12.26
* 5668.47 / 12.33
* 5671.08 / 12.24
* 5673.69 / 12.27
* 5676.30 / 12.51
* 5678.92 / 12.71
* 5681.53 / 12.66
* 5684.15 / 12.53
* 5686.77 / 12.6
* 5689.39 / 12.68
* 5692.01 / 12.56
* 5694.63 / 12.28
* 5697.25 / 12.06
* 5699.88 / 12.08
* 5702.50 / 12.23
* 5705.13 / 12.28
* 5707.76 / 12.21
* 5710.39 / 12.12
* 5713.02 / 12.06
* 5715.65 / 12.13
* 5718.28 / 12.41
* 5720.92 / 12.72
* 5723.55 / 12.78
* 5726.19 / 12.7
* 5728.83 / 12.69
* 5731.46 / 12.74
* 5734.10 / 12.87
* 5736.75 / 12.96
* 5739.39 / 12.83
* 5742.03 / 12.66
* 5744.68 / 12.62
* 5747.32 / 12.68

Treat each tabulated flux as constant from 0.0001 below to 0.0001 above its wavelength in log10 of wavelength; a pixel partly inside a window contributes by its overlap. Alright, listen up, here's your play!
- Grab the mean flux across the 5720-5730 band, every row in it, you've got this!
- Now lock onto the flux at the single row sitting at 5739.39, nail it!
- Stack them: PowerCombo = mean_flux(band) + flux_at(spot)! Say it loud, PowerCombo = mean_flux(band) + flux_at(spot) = 25.6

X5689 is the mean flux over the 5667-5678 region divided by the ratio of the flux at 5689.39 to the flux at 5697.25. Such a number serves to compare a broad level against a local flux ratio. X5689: 11.7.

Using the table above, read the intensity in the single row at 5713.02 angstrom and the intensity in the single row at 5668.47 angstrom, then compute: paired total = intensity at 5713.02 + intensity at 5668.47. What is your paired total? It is 24.4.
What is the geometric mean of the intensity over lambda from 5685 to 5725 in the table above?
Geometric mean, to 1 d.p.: 12.3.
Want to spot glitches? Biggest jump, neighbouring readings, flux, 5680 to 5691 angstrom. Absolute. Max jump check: 0.13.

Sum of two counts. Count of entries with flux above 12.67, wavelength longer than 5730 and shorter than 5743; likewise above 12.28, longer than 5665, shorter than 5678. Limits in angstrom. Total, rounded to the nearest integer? 6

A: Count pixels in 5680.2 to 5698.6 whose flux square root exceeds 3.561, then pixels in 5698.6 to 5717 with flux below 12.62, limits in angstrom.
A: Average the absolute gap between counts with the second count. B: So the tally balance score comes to 7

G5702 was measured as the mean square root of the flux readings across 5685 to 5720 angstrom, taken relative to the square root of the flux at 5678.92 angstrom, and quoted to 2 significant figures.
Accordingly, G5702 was 0.98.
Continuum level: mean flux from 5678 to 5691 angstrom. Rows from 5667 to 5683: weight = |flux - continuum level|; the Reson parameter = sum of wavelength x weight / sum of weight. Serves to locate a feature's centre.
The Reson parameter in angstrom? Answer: 5672.4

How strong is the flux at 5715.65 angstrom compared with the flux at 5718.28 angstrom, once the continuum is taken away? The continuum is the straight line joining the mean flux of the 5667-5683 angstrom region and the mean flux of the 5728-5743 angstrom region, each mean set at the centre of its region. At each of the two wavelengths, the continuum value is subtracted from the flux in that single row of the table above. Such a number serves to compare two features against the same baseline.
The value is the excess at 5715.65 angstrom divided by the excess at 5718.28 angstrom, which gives 2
